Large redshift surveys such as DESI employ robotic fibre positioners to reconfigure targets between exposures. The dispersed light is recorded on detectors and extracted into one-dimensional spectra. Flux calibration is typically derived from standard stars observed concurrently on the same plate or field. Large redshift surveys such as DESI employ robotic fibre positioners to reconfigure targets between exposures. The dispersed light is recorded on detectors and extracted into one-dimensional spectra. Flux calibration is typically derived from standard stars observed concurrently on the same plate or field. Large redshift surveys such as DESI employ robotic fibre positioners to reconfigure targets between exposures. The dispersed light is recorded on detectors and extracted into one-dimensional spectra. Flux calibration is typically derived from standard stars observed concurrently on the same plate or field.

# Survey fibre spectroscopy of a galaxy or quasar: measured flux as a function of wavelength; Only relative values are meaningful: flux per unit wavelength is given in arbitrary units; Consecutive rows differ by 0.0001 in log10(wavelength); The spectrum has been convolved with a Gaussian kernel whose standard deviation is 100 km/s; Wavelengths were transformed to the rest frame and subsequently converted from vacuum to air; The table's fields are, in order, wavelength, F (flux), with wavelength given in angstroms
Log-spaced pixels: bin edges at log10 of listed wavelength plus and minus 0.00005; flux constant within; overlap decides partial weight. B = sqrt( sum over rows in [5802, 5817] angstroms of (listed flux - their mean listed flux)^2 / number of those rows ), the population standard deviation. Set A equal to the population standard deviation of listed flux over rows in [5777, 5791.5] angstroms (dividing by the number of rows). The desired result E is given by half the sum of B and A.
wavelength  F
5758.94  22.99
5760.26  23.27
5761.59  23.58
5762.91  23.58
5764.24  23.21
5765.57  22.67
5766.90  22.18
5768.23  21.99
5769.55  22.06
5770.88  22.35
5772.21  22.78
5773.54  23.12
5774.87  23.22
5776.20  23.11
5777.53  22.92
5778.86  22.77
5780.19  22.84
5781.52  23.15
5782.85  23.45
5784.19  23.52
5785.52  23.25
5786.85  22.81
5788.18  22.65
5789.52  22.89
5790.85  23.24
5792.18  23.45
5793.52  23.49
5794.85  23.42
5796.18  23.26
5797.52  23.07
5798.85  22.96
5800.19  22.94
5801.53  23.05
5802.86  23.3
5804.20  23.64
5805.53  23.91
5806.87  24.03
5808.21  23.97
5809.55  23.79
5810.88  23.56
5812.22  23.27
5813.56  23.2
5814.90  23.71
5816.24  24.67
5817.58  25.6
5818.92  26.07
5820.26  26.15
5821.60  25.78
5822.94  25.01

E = 0.34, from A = 0.28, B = 0.40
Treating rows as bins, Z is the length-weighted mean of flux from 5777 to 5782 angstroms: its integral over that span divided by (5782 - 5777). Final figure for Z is 22.9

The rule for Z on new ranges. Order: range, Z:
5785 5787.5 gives 23.0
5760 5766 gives 23.3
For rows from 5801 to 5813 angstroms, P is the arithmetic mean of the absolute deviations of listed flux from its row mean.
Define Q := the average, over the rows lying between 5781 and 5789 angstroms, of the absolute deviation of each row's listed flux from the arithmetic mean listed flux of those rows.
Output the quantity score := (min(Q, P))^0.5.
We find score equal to 0.52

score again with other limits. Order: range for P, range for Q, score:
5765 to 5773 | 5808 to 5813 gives 0.48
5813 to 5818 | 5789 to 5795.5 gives 0.43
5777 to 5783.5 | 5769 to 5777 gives 0.47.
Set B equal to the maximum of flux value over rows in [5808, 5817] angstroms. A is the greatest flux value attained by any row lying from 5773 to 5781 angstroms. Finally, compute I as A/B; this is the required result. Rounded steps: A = 23.22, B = 24.67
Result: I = 0.94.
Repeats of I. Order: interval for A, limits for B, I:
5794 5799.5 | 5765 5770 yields 1.03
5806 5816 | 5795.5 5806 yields 1.01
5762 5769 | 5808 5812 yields 0.98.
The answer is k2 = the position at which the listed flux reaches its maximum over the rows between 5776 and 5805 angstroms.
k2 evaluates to 5804.20 angstroms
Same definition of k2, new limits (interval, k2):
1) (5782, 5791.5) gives 5784.19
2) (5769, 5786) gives 5784.19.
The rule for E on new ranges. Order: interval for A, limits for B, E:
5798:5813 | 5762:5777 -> 0.45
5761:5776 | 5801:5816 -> 0.44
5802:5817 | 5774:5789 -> 0.34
